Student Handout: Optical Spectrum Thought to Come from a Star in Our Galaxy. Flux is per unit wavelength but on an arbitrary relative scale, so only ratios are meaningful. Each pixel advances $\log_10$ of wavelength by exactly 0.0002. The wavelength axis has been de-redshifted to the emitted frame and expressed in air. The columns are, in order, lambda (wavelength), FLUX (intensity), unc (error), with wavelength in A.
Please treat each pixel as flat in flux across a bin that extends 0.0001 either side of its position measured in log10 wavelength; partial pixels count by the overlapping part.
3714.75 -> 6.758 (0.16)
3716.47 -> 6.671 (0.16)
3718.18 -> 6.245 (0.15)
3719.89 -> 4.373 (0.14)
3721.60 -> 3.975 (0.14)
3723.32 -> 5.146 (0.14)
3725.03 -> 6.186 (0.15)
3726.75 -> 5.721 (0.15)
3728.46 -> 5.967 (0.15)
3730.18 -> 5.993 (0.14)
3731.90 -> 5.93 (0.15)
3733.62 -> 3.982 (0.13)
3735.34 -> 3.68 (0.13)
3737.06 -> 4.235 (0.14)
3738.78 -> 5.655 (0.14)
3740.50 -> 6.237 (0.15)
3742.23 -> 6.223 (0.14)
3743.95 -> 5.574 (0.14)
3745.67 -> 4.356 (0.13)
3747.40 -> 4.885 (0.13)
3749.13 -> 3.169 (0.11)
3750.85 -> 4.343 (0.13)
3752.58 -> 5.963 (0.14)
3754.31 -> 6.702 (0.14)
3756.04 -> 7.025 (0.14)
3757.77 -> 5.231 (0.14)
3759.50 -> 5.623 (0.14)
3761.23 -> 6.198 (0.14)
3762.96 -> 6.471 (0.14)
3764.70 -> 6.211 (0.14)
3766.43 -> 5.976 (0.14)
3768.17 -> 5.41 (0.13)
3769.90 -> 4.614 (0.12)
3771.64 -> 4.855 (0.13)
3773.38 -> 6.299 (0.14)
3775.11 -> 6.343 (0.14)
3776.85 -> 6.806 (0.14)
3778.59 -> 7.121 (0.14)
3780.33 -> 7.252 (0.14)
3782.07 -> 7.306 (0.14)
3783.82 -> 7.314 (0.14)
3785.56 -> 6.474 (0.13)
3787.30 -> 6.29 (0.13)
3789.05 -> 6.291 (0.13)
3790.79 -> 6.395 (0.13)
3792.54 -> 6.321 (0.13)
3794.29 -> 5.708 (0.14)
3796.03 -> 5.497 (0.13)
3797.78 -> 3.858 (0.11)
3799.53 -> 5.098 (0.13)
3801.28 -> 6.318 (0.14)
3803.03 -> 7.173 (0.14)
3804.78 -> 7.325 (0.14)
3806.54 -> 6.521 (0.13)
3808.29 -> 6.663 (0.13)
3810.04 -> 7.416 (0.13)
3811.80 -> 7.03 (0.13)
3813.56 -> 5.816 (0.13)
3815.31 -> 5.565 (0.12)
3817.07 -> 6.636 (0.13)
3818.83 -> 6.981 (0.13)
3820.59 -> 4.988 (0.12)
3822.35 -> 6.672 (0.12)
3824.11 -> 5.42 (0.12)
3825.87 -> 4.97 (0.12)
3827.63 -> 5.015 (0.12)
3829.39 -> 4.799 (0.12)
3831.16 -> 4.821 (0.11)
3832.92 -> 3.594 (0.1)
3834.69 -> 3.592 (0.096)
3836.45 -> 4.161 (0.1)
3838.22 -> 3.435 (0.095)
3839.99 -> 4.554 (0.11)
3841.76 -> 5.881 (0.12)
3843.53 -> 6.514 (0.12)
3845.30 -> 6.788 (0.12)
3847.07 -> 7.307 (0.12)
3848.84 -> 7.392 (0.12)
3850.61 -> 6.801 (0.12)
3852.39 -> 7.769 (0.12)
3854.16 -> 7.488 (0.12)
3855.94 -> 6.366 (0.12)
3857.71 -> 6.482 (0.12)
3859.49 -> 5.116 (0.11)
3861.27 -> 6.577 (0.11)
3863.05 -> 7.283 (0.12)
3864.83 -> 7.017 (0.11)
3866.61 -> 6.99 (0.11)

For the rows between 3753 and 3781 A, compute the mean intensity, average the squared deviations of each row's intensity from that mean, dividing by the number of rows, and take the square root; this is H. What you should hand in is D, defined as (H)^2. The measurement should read 0.60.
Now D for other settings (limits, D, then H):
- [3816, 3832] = 0.72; 0.85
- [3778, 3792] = 0.20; 0.45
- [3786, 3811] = 0.82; 0.91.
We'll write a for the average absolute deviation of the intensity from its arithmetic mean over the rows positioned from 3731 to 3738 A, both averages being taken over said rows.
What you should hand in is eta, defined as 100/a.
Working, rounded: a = 0.74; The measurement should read 136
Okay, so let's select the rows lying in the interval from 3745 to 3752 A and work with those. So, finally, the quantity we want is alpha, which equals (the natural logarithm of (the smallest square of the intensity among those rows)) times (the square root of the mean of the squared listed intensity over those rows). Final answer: 10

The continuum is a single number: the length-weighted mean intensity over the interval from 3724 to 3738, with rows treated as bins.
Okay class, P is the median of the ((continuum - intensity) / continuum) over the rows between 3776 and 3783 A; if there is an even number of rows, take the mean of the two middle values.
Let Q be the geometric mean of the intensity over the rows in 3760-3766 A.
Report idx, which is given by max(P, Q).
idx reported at 6.3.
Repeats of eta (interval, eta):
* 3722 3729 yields 311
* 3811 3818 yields 175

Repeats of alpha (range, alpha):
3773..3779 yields 24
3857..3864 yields 21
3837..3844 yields 13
